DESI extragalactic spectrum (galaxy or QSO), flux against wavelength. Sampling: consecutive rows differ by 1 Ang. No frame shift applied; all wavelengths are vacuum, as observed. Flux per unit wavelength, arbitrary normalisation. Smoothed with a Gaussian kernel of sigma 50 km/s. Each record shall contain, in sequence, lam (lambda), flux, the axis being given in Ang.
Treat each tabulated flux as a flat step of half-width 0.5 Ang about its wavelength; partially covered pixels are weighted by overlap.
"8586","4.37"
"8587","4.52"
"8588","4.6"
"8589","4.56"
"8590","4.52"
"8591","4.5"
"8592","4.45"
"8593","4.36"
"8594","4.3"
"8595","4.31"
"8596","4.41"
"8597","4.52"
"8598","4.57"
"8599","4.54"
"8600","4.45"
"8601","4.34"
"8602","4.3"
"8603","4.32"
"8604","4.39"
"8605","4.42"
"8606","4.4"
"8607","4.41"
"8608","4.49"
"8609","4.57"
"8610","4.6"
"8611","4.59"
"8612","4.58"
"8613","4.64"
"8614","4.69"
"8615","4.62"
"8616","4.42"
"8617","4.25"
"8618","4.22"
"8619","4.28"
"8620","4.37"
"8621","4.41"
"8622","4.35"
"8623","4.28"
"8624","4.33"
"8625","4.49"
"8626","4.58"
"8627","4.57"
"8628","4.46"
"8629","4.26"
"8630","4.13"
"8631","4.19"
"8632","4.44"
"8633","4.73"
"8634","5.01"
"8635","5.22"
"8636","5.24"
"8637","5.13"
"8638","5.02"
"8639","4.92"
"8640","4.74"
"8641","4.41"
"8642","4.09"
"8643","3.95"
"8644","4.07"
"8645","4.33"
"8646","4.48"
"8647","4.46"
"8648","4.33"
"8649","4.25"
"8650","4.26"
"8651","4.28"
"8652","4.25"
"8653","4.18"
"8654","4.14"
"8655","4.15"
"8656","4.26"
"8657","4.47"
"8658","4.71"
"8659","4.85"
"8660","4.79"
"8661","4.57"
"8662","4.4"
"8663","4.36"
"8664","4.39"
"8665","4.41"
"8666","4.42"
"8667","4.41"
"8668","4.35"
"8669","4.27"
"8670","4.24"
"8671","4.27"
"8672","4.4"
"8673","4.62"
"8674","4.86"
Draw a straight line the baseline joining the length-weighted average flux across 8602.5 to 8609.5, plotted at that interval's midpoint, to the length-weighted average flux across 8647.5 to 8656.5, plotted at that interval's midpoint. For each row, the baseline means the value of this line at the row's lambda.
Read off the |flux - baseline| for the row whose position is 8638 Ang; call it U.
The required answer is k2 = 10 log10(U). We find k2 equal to -1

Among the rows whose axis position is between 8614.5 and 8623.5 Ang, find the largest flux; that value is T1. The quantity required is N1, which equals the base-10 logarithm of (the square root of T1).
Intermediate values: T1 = 4.62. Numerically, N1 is 0.332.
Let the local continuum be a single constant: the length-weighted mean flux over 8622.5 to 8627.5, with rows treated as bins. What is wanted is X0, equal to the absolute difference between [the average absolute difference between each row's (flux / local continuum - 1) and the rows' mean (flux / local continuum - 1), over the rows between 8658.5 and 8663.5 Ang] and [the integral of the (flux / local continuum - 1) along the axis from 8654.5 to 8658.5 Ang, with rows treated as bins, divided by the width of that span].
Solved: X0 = 0.052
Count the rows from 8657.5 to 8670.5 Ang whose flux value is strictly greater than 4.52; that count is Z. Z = 4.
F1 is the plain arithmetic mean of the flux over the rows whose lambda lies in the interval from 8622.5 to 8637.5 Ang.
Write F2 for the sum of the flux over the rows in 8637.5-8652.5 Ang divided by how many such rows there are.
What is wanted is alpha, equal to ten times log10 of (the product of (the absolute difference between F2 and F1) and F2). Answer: 0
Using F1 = 4.60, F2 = 4.39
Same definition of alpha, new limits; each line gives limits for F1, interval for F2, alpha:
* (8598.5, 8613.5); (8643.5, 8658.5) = -2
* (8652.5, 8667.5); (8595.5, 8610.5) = -12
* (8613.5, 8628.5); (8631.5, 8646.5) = 0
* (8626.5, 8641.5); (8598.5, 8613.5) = 0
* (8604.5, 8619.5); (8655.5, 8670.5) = -11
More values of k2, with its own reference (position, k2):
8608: -12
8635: 0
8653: -13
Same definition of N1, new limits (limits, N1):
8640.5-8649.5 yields 0.326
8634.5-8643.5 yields 0.360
